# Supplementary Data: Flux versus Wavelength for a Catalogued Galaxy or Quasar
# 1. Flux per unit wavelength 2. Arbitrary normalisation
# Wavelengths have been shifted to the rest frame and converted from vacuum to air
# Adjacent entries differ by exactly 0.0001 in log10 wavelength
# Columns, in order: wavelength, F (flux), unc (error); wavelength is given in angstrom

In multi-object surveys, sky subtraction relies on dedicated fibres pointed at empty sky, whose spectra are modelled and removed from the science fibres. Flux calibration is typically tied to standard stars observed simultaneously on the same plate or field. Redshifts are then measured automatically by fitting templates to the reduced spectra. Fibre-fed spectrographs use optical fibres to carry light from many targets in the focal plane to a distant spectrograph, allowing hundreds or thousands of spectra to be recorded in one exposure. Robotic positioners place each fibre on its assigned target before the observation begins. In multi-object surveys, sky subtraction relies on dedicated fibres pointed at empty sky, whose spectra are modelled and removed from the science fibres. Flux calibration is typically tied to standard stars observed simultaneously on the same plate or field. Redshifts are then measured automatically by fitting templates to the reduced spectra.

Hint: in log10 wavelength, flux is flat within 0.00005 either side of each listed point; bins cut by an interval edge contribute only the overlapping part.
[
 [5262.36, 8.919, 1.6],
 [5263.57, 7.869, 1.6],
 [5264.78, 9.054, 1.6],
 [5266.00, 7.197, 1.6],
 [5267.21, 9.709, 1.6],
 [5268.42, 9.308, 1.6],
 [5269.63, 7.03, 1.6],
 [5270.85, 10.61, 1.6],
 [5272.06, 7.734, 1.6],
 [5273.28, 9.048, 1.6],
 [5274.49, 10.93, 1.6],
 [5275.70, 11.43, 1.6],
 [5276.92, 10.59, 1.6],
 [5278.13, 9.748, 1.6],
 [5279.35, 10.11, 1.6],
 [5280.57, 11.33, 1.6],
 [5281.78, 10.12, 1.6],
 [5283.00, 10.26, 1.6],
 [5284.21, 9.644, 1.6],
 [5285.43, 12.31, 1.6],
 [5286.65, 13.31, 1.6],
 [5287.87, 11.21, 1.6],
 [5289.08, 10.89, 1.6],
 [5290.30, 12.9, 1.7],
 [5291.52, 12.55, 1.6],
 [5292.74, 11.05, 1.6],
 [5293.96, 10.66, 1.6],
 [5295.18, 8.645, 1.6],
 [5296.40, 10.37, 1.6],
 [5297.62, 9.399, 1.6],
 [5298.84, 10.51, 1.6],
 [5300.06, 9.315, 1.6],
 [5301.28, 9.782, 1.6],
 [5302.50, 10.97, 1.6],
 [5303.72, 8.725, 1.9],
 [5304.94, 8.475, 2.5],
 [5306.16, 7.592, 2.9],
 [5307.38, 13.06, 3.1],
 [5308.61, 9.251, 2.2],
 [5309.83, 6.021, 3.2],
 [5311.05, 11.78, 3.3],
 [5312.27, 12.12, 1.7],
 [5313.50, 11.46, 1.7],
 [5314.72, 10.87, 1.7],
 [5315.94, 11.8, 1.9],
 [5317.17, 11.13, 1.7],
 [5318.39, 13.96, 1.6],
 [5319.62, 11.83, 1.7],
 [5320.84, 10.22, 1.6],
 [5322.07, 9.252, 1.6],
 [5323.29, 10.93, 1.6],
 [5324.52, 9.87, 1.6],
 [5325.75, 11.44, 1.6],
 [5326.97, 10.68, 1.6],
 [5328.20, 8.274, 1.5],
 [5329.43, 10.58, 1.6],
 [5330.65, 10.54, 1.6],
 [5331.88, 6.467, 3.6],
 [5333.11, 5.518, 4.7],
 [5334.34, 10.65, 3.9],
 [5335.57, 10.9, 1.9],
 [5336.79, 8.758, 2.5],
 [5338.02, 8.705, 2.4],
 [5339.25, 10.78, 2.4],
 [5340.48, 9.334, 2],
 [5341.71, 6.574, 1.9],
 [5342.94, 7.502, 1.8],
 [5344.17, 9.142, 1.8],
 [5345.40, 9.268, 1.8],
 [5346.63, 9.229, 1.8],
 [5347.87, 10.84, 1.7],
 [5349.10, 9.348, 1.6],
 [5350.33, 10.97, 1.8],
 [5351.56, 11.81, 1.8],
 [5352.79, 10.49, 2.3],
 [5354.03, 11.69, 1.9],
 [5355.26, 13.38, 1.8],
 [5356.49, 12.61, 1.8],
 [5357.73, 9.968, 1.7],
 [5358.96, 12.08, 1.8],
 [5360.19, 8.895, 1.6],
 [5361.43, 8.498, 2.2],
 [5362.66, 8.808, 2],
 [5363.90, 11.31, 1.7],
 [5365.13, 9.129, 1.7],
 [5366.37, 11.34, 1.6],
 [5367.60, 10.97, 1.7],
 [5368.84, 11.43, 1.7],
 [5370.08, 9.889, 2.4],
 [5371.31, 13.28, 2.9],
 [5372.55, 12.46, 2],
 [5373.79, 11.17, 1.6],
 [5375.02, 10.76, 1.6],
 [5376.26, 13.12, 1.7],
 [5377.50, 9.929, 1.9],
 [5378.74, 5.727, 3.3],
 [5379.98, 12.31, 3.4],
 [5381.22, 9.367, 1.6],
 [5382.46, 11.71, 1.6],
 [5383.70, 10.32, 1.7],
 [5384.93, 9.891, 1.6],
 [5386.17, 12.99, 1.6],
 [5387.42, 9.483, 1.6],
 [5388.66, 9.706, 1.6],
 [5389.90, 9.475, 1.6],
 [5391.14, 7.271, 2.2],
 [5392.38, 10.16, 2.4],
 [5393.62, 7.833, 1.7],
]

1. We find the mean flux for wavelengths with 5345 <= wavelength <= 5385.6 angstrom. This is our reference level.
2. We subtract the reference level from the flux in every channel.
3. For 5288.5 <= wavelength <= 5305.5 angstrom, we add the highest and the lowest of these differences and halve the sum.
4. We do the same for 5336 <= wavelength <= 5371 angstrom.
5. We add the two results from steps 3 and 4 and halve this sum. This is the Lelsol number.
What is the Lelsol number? -0.3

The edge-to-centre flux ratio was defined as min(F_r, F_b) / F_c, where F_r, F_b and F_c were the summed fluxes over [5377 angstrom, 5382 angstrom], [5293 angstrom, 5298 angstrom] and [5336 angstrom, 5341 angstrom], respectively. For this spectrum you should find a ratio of 0.99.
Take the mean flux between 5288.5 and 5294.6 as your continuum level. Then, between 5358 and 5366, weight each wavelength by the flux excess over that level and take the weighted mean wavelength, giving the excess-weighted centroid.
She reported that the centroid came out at 5362.5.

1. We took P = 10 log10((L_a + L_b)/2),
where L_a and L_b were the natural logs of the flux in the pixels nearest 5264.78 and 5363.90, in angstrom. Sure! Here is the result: 3.64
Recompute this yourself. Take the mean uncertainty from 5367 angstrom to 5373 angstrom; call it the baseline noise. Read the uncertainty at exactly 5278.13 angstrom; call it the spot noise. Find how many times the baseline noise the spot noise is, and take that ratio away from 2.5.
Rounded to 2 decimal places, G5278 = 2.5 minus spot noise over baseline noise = 1.75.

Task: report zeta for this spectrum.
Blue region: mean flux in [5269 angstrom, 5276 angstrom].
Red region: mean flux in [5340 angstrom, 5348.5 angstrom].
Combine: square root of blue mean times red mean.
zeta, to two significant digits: 9.1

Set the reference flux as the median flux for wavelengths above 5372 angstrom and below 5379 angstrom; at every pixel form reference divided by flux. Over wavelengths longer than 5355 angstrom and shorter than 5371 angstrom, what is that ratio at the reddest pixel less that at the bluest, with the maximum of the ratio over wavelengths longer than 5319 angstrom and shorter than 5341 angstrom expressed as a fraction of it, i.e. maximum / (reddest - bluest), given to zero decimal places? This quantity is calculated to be 7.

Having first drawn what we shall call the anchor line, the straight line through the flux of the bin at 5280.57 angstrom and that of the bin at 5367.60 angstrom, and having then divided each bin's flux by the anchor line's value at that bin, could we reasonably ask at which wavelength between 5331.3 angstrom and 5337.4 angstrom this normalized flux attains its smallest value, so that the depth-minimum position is 5333.11 angstrom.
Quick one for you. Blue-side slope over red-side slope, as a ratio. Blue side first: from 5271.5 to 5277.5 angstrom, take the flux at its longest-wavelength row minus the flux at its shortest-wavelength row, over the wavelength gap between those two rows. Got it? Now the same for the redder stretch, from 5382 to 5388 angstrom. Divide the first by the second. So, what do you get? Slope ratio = -1.3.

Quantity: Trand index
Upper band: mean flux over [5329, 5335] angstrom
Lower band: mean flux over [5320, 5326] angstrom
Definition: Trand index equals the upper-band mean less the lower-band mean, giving -1.6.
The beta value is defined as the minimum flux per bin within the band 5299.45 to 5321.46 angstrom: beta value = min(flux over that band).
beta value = 6.021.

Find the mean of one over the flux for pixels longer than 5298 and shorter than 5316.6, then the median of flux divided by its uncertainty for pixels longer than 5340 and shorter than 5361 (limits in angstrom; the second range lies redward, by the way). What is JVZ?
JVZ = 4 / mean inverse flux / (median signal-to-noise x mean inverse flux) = 65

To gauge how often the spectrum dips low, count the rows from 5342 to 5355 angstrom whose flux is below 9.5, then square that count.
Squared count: 25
